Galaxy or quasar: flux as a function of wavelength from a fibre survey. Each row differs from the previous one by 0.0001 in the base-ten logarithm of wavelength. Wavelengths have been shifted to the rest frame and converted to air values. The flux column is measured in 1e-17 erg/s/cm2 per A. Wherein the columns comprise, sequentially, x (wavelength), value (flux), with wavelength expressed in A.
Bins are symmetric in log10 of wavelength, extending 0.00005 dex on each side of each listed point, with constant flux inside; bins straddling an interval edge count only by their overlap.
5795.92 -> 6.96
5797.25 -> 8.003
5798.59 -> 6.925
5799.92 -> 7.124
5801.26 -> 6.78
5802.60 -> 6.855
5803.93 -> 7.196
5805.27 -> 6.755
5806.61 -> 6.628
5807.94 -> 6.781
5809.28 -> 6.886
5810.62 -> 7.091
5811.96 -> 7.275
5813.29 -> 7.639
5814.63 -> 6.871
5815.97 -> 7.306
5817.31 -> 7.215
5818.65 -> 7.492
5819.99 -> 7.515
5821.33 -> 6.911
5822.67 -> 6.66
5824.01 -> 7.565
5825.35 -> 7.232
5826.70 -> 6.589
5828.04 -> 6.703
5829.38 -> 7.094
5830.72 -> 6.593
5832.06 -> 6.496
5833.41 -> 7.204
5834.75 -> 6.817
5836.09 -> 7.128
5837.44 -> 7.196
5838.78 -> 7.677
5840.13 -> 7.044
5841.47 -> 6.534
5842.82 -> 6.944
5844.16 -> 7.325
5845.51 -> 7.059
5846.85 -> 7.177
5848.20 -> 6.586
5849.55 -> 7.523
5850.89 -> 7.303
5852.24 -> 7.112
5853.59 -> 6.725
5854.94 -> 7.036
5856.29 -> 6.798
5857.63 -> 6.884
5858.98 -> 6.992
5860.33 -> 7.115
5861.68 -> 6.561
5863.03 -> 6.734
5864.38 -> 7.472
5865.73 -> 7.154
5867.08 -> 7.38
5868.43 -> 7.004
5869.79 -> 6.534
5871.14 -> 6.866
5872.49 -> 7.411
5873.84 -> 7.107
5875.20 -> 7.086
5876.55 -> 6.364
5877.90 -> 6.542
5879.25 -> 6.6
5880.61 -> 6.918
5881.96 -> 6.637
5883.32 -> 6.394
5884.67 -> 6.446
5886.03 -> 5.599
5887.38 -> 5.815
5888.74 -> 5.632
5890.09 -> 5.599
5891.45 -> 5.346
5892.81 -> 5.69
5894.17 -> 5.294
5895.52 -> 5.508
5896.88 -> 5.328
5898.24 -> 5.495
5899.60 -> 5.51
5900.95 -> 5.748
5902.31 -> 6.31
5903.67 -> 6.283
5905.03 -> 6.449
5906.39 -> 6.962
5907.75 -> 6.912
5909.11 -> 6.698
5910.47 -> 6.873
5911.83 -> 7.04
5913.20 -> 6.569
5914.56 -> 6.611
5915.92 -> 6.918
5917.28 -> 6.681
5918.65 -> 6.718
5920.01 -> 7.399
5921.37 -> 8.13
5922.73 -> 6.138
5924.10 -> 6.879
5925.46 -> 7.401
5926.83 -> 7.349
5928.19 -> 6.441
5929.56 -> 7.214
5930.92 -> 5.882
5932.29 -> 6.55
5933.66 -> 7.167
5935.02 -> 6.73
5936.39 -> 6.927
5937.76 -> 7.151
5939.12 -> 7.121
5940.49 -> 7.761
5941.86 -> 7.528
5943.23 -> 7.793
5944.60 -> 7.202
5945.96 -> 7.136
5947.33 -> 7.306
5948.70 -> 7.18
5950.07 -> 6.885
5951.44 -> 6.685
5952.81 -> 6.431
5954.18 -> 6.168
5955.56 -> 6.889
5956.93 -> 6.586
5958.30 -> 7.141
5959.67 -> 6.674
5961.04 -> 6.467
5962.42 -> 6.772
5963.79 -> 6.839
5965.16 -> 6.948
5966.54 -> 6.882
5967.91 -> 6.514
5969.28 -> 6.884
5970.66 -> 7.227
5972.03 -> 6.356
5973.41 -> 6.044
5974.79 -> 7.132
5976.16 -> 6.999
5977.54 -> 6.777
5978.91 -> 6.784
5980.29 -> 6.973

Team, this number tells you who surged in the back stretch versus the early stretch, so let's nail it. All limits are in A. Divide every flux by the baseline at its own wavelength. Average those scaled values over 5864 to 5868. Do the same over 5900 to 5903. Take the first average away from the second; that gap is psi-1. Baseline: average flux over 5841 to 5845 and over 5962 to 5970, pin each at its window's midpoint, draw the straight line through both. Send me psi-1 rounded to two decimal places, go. -0.18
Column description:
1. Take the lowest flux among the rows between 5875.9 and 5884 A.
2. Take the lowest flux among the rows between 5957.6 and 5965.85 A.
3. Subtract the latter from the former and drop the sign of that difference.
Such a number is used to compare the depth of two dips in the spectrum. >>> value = 0.10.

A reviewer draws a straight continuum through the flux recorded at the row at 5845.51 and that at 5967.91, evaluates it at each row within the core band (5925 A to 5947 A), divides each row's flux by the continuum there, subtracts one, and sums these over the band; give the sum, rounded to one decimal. 1.0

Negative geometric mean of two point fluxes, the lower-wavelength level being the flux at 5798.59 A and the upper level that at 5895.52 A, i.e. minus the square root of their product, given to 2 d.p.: -6.18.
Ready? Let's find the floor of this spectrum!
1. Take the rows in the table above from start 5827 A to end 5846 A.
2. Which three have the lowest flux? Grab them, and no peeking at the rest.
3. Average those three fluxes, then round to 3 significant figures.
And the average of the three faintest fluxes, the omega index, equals 6.54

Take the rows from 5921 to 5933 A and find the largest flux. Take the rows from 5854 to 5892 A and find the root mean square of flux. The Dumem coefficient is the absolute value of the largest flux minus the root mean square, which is 1.5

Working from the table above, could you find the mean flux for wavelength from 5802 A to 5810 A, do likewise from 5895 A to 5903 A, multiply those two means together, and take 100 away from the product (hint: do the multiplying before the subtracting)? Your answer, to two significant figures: -61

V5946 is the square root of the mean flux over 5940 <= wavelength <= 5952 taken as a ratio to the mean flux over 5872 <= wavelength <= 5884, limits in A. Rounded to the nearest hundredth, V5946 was 1.04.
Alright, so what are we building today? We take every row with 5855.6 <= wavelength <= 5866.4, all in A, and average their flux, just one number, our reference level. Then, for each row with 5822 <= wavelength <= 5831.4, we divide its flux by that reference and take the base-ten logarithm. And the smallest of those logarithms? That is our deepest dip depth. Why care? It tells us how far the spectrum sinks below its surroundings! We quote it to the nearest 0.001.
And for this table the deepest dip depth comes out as -0.024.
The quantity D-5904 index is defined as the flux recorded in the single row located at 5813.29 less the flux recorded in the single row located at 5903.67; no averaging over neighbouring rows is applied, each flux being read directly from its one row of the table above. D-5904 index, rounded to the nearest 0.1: 1.4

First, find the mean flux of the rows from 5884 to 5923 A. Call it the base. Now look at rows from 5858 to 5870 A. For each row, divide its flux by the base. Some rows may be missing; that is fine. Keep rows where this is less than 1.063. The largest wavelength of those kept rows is 5869.79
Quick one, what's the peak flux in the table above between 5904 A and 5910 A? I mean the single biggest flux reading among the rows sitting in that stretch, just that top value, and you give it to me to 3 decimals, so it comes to 6.962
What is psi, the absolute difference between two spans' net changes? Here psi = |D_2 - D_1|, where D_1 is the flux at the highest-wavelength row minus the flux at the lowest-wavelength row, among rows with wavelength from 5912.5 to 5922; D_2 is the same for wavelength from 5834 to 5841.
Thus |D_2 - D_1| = 1.3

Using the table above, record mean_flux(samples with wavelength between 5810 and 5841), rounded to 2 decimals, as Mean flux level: 7.10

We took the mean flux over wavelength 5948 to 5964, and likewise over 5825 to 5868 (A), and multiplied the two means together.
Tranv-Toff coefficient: 47.1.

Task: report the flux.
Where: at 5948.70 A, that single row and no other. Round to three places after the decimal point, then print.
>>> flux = 7.180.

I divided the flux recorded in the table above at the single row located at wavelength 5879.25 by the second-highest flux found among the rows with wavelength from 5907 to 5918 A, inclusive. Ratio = 0.95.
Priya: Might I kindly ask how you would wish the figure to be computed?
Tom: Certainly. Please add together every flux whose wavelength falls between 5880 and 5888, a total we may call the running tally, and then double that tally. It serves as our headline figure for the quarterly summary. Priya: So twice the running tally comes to 76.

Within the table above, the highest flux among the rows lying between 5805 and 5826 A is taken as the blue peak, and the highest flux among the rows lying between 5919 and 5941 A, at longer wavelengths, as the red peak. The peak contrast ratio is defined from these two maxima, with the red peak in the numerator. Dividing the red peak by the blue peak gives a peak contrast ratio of 1.06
